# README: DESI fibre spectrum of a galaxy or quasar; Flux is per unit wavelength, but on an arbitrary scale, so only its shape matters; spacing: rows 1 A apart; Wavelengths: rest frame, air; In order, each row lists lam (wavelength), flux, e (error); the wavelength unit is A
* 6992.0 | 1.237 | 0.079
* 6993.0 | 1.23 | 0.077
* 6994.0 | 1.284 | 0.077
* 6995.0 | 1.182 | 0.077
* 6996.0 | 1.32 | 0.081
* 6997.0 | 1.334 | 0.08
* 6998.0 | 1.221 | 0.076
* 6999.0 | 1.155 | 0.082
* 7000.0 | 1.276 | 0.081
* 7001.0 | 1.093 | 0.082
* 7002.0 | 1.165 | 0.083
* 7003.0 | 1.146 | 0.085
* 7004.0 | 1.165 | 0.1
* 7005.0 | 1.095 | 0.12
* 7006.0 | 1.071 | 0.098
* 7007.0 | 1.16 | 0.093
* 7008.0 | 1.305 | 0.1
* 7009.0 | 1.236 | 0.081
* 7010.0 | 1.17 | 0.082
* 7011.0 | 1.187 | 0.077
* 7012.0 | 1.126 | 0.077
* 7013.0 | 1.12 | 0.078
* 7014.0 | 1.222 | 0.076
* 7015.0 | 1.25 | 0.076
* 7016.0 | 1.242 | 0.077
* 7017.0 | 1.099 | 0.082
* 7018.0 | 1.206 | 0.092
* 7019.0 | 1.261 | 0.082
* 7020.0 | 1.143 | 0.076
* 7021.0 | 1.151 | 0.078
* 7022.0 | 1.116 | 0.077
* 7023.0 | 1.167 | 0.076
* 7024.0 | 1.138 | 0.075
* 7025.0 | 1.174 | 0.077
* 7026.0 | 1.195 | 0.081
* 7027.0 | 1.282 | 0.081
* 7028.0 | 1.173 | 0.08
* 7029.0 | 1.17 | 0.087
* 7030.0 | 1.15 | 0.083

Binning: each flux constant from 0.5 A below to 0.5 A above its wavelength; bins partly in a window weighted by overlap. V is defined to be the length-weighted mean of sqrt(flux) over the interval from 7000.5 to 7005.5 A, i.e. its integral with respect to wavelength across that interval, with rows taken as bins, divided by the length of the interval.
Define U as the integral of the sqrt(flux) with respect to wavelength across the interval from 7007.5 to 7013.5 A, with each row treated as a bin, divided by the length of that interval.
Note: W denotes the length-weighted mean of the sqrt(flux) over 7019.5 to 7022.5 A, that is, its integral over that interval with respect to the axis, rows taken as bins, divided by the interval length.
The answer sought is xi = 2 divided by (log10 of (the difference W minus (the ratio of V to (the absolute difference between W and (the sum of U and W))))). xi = -1.92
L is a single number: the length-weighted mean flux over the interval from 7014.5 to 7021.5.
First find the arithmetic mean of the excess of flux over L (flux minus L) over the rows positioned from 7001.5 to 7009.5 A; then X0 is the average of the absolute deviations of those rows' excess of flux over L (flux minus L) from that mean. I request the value 0.0513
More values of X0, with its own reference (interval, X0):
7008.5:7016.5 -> 0.0434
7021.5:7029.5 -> 0.0308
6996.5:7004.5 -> 0.0620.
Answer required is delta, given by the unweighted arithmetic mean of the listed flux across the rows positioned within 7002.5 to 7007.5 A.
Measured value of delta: 1.13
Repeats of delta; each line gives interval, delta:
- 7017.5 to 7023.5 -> 1.17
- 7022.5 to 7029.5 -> 1.19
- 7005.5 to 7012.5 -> 1.18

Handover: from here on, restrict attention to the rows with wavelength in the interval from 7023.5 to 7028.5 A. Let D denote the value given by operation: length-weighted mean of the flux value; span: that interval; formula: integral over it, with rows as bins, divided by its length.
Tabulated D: 1.192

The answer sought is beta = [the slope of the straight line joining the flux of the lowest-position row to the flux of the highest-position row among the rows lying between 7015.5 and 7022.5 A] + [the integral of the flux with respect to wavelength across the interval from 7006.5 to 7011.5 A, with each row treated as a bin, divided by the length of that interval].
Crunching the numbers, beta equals 1.19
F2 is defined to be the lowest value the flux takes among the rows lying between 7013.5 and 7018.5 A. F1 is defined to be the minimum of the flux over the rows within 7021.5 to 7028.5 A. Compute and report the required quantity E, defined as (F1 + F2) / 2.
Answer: 1.11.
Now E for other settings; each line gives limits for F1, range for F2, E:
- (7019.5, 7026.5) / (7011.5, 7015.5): 1.12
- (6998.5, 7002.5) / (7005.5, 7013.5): 1.08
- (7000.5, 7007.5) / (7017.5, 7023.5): 1.09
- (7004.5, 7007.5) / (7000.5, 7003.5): 1.08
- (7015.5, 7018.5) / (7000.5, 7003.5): 1.10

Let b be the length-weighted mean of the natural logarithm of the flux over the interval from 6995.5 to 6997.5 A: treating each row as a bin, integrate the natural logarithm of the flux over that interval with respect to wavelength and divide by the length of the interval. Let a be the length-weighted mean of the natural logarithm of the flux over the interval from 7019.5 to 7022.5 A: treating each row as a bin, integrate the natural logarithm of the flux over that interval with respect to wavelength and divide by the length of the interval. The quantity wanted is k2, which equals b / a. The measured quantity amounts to 2.2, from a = 0.128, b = 0.283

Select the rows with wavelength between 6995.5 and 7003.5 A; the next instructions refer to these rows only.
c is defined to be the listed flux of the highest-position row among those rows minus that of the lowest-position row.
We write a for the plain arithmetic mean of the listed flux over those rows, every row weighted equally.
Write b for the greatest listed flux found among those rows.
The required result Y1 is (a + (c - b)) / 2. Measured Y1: -0.15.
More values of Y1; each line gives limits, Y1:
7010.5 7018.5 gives -0.02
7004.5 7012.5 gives -0.05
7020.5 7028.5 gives -0.04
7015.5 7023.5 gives -0.08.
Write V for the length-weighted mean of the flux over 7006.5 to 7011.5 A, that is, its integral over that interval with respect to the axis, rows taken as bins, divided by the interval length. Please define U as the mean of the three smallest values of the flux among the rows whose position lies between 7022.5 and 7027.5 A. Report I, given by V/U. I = 1.04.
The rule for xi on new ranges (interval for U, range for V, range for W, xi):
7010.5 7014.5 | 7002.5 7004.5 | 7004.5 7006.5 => -1.47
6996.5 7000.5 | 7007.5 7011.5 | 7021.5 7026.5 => -1.87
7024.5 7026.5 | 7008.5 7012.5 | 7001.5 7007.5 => -1.70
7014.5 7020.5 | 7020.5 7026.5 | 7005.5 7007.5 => -1.77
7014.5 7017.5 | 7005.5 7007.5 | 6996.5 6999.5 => -2.39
